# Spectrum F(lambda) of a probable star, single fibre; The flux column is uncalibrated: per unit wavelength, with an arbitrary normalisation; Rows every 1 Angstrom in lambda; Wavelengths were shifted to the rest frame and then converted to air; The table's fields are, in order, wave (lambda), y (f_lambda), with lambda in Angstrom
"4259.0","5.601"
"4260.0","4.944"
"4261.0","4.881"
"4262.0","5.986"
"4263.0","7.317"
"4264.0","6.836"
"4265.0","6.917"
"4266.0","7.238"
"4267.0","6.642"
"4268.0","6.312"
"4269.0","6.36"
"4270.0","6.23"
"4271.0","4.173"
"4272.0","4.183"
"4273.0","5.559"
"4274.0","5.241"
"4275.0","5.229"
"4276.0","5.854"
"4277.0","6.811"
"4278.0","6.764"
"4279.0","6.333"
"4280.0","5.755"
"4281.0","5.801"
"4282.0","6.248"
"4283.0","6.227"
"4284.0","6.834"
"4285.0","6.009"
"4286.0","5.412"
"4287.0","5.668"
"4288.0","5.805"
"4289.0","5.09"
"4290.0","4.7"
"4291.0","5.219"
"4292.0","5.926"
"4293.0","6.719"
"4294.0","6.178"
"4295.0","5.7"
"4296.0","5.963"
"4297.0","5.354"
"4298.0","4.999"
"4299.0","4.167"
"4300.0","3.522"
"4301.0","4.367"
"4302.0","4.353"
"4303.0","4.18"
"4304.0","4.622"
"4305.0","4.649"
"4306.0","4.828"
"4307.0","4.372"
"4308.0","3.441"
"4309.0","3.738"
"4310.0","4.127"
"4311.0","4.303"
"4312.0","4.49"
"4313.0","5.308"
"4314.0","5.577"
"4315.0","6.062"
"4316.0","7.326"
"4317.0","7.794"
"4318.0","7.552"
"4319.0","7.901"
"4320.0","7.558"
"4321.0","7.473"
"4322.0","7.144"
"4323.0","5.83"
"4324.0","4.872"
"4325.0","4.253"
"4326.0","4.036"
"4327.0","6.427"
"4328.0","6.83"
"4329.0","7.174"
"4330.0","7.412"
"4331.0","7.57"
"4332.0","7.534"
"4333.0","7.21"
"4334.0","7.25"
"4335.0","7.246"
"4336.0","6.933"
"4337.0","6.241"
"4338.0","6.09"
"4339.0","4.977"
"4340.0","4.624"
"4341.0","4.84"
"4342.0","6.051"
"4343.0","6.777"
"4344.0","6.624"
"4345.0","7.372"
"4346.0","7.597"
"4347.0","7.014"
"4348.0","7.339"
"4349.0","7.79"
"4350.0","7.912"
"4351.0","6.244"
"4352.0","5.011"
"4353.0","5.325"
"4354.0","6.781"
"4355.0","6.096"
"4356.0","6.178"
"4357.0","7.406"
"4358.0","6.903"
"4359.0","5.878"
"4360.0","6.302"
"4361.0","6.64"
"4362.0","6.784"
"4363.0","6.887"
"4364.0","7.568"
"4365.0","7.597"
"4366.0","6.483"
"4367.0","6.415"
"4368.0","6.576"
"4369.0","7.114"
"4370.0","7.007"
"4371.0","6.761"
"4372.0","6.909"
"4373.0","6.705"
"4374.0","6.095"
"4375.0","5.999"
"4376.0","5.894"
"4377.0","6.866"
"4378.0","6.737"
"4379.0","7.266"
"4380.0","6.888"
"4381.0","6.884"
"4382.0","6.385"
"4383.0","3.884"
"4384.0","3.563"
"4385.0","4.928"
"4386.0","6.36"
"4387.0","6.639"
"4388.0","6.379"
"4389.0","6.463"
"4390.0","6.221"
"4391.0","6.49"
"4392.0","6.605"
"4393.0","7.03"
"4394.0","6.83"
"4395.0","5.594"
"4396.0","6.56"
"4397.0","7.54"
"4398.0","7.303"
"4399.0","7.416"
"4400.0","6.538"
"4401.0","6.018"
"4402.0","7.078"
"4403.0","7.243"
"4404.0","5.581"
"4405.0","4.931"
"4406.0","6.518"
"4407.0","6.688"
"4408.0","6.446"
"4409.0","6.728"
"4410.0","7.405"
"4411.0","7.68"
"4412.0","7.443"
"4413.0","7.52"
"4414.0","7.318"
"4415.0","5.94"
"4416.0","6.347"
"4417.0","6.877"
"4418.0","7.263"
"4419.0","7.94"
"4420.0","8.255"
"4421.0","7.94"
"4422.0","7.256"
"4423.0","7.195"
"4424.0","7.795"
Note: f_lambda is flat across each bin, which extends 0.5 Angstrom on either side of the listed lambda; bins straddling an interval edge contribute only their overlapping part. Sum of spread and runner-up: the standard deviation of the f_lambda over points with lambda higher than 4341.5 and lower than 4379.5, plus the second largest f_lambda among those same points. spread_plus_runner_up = 8.4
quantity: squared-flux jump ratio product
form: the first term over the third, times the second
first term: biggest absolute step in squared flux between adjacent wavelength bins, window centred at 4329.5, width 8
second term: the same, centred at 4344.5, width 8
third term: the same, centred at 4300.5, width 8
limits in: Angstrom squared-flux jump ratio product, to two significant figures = 43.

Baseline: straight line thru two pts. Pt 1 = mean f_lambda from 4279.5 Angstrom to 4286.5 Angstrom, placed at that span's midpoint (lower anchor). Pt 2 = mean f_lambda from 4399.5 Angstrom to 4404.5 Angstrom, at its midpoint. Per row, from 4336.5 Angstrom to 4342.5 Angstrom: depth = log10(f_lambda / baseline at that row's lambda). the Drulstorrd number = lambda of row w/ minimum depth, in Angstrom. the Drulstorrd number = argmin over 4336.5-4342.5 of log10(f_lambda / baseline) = 4340.0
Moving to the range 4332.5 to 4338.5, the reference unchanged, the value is 4338.0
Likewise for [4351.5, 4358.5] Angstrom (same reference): 4352.0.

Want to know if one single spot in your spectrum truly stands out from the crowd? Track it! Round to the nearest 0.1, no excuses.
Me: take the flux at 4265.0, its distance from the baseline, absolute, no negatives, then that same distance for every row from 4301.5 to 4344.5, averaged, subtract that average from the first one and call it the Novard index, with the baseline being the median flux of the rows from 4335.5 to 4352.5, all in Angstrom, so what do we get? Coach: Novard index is -1.0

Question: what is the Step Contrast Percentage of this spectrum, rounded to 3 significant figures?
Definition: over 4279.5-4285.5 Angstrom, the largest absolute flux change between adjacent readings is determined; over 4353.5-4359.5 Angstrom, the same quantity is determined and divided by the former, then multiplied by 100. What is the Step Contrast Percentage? 149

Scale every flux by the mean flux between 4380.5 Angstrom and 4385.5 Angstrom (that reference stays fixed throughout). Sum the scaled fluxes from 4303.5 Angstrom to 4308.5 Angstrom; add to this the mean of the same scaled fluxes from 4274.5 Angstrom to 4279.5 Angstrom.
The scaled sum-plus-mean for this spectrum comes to 5.5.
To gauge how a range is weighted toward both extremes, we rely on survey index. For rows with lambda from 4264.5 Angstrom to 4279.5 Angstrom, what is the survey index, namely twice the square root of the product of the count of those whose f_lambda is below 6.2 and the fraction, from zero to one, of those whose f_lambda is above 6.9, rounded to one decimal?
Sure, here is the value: 1.8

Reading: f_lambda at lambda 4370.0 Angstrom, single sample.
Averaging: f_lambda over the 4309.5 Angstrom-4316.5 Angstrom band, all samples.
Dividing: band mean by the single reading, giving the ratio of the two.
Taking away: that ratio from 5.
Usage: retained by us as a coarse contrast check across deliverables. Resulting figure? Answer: 4.24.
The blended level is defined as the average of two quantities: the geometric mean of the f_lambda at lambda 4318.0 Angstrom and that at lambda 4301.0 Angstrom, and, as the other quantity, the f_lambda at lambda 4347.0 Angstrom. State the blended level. 6.4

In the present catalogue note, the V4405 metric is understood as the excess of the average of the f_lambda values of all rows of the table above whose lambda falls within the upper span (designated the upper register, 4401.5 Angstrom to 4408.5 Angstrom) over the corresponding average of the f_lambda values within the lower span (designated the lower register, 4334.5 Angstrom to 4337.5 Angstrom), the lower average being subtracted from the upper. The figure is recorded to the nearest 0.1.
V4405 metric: -0.5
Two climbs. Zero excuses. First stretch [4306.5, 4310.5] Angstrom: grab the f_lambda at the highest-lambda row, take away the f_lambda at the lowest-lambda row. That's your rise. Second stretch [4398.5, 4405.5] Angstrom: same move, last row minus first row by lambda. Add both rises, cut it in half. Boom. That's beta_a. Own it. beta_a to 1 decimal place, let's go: -1.4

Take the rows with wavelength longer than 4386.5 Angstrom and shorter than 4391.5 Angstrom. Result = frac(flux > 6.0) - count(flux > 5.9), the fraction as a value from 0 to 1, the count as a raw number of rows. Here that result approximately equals -4.00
